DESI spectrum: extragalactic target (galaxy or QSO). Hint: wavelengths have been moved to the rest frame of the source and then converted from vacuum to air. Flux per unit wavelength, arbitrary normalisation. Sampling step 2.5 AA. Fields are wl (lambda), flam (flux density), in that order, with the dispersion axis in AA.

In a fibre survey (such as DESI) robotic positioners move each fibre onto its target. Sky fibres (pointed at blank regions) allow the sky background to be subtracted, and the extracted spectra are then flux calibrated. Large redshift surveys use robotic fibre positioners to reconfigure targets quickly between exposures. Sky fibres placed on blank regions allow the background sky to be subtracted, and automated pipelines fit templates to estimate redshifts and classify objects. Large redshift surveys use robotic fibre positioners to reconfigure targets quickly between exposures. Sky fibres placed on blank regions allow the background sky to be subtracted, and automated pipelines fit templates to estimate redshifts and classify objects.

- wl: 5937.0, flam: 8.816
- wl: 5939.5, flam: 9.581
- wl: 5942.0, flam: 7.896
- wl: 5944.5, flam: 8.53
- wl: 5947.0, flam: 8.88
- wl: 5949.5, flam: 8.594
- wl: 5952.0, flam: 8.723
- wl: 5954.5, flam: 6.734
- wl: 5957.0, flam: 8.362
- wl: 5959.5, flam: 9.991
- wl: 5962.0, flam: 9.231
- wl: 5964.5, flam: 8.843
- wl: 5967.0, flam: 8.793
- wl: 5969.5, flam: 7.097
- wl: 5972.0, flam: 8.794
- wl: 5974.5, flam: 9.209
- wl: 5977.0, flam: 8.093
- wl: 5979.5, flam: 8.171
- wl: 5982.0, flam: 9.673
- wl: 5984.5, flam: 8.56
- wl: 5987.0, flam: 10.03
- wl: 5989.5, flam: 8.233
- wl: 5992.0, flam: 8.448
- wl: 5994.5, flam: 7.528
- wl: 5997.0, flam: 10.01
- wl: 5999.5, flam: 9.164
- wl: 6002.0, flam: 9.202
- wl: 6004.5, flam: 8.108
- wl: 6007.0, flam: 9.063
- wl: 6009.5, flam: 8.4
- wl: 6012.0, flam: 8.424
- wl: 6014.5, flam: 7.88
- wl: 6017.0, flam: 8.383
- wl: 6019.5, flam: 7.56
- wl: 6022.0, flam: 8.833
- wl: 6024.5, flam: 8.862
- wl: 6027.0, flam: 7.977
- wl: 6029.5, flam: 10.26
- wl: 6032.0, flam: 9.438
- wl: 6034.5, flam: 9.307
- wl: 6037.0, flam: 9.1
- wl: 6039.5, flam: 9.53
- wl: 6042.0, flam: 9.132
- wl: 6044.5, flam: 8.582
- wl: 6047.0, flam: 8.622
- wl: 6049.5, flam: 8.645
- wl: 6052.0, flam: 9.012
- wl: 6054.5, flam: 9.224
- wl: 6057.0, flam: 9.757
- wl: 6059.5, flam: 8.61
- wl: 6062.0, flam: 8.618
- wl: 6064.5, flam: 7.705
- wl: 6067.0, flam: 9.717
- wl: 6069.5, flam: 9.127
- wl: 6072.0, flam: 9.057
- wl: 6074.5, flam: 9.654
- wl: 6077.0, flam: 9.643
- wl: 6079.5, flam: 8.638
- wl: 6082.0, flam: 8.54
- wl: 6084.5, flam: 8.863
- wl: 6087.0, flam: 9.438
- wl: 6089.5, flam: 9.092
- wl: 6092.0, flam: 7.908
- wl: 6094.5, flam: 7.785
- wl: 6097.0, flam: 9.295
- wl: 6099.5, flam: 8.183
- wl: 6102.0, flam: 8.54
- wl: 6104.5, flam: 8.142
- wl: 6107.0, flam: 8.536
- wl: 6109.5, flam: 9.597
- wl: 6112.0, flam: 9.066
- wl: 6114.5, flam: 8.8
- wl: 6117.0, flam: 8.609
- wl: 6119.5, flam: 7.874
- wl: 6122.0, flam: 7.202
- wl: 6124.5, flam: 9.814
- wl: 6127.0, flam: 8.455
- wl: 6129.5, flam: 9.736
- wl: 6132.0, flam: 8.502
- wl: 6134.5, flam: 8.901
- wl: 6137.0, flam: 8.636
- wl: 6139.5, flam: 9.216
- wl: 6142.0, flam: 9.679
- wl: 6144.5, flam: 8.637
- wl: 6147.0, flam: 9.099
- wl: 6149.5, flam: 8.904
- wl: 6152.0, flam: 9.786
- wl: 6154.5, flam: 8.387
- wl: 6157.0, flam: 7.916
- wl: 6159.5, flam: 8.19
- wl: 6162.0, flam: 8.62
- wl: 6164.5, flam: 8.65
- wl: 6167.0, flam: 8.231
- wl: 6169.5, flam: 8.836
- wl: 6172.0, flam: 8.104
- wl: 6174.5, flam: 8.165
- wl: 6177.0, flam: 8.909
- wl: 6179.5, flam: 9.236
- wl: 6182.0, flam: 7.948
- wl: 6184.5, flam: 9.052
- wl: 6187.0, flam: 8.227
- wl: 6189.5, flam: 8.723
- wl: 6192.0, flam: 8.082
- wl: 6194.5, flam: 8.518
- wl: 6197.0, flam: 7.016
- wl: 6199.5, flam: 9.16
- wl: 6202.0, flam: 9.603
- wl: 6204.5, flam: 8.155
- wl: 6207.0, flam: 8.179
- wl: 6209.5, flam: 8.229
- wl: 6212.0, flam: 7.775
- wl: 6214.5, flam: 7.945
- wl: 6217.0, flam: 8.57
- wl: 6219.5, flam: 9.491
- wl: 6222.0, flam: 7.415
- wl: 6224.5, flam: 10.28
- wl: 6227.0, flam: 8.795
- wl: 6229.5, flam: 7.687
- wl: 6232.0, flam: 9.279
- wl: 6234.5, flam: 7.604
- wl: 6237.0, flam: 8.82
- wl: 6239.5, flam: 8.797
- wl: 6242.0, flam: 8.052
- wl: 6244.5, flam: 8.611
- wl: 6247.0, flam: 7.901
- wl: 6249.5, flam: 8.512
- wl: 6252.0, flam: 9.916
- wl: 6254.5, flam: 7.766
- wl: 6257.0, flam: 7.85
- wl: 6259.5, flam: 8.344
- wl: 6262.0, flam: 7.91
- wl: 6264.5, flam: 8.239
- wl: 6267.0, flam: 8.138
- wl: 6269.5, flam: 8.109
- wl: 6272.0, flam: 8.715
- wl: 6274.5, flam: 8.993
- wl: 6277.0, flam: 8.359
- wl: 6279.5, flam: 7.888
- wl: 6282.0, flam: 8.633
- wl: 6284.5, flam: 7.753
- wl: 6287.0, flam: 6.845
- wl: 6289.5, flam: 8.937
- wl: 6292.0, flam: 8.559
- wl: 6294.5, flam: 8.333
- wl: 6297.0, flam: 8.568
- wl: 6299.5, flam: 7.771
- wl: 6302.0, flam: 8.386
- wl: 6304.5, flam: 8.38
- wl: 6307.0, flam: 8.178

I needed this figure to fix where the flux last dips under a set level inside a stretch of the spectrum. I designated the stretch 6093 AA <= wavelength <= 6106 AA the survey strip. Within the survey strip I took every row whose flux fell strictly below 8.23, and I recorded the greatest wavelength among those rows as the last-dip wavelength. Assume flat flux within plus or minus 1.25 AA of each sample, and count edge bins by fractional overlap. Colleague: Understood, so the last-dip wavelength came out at 6104.5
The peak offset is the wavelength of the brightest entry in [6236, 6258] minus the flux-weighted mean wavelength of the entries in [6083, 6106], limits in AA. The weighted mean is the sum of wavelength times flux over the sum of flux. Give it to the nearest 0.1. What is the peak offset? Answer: 157.7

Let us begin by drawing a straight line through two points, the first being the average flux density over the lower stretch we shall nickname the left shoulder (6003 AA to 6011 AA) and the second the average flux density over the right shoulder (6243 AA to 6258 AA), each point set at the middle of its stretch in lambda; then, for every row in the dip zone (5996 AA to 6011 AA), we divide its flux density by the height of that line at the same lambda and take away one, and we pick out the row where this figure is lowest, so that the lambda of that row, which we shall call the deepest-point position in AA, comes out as 6004.5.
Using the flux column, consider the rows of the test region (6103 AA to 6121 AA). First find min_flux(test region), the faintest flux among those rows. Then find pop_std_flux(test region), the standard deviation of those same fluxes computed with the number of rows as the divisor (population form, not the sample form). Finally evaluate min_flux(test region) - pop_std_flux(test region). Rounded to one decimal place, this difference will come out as 7.3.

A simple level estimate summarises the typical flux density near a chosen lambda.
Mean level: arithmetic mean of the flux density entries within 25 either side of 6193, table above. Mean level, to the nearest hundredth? 8.42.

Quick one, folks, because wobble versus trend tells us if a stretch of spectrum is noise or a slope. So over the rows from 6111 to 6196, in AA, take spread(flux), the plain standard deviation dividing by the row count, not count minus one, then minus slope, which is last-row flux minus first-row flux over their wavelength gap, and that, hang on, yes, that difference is 0.59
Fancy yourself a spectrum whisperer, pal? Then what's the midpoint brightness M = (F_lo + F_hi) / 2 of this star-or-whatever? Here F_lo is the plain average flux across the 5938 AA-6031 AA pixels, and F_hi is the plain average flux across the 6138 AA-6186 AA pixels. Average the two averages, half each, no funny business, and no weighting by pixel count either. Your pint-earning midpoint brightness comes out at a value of 8.68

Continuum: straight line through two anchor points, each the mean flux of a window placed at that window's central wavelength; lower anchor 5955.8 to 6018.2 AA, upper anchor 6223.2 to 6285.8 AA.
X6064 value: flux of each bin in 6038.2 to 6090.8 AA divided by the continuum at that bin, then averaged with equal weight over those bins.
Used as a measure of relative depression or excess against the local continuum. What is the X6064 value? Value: 1.04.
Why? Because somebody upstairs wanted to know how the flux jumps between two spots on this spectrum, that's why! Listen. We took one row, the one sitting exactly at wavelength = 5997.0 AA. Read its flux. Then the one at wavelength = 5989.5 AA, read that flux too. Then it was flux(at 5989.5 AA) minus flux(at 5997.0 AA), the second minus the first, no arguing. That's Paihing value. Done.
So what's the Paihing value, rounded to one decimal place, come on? -1.8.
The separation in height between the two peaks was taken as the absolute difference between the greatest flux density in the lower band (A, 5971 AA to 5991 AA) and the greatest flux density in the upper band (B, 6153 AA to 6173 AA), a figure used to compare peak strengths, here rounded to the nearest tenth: 1.2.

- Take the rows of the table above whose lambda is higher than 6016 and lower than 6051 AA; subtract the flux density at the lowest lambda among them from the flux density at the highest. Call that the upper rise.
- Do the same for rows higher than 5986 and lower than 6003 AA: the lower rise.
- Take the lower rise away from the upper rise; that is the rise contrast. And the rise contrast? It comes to 1.1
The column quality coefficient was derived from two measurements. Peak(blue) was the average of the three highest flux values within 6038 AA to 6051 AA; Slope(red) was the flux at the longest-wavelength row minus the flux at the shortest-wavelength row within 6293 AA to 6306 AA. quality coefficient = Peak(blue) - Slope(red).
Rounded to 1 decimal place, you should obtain 9.1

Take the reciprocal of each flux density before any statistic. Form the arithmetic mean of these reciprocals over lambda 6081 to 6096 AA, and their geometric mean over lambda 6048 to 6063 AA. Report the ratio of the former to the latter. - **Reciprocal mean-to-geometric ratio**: 1.05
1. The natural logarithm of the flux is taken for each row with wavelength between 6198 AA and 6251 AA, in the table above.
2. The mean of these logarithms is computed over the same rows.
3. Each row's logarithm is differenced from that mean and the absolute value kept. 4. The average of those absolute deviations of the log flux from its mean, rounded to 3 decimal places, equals 0.069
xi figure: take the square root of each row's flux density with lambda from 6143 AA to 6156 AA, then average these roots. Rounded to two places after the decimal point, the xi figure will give 2.99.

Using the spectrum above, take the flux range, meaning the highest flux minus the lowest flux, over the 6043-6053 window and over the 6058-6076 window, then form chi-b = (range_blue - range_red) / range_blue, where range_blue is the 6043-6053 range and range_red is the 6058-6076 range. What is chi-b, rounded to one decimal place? -3.7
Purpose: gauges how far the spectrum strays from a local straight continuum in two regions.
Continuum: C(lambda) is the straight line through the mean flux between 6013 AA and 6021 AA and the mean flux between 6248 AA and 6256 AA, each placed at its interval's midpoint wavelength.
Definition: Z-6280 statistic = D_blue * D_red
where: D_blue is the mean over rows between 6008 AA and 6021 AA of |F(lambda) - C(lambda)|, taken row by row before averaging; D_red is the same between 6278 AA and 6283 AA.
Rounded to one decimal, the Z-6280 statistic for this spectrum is 0.2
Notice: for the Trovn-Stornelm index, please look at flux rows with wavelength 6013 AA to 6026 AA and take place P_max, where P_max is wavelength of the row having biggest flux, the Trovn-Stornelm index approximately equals 6024.5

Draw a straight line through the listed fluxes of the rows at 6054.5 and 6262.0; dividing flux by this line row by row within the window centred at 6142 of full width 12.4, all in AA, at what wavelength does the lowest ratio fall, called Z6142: 6137.0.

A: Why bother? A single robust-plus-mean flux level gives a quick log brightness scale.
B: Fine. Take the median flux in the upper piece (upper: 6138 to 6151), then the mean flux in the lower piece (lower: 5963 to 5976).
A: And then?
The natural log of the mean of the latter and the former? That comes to 2.18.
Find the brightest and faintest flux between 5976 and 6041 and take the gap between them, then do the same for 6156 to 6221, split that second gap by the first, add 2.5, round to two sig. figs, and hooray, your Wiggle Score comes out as 3.4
